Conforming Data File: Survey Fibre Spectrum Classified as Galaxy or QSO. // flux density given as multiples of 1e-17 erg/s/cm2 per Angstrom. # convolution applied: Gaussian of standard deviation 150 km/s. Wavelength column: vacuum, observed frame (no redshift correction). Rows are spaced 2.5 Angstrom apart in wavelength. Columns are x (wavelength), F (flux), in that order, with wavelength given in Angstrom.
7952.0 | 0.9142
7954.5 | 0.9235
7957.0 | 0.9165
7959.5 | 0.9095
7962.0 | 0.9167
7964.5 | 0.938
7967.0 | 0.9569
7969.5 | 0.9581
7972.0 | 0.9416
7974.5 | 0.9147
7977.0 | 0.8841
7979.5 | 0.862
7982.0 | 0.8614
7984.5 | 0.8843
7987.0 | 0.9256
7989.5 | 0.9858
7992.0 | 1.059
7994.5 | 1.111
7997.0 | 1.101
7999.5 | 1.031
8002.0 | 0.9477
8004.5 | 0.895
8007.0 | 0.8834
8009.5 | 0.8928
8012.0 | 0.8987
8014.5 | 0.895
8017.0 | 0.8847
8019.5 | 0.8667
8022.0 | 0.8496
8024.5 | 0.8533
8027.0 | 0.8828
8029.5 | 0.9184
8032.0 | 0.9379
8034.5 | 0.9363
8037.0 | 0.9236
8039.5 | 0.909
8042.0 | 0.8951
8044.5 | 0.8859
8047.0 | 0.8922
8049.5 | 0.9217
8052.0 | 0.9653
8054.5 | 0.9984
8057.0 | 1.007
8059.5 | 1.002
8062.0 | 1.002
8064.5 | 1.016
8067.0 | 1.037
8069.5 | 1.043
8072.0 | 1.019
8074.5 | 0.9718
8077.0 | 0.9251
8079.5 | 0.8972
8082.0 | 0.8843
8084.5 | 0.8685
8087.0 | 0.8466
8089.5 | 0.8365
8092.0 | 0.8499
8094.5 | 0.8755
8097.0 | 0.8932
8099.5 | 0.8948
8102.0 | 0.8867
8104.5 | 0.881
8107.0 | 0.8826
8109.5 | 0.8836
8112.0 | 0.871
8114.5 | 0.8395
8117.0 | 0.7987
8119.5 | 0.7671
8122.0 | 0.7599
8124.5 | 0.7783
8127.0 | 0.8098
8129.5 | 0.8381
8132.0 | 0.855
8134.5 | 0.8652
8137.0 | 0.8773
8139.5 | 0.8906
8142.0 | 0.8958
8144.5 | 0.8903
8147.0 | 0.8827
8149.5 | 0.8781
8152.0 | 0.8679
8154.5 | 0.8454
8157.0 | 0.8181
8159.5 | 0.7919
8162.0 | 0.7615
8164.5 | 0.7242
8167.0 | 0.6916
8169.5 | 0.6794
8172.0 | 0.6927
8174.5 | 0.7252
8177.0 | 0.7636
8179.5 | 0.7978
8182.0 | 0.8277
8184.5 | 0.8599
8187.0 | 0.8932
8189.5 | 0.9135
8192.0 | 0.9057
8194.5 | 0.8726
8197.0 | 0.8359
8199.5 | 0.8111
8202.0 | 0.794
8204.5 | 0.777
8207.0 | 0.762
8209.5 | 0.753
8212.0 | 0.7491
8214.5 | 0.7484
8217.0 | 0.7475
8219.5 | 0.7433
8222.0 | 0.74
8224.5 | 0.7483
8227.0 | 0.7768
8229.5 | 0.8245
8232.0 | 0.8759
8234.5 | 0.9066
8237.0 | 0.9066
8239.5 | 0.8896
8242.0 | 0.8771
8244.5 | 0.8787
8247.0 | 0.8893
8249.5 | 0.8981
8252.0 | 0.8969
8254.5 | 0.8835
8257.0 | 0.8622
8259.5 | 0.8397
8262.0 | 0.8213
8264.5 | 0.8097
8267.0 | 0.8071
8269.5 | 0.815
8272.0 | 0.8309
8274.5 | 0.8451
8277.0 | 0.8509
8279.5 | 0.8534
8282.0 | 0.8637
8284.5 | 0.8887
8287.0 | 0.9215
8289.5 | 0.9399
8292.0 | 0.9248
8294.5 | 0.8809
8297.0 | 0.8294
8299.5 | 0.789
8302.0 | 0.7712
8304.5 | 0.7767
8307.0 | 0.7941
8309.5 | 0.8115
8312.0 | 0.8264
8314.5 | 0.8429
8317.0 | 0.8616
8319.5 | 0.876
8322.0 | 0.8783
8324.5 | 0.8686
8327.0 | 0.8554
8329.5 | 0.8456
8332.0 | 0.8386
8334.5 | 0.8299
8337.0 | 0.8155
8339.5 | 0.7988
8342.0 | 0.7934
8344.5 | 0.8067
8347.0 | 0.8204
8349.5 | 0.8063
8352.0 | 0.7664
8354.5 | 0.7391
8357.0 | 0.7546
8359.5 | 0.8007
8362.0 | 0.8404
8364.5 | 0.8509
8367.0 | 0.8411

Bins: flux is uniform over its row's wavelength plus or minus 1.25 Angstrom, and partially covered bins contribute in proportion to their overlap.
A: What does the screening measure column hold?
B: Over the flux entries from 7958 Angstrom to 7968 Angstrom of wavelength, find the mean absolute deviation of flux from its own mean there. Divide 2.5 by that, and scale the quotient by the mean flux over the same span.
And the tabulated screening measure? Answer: 135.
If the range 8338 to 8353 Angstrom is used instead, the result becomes 160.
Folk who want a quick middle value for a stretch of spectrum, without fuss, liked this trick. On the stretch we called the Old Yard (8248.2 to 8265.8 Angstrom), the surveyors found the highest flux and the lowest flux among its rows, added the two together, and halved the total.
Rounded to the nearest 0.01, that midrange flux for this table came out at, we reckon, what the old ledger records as 0.85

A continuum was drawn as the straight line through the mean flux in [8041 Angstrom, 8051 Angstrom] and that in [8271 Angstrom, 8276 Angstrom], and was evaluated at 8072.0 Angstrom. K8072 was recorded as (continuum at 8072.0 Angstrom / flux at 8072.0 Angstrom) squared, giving 0.77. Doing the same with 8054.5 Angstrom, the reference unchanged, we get 0.81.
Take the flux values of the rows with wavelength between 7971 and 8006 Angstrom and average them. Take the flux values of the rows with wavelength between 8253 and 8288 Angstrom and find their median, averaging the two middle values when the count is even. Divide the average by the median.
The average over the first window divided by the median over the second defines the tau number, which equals 1.13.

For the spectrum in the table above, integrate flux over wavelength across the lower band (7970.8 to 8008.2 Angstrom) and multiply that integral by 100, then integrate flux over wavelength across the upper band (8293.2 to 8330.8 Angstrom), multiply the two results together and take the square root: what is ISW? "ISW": 334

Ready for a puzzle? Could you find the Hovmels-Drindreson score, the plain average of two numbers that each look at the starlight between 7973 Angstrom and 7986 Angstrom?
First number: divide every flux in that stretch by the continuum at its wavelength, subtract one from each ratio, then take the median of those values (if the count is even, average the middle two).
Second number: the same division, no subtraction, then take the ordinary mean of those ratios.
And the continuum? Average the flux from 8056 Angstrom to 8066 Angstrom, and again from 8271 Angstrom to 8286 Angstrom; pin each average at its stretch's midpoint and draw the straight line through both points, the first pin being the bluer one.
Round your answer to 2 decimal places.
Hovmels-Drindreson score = 0.33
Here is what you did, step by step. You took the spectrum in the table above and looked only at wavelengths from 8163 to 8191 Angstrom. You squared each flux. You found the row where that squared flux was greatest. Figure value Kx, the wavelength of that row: 8189.5 Angstrom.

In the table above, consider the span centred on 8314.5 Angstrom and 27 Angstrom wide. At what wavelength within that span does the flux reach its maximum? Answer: 8322.0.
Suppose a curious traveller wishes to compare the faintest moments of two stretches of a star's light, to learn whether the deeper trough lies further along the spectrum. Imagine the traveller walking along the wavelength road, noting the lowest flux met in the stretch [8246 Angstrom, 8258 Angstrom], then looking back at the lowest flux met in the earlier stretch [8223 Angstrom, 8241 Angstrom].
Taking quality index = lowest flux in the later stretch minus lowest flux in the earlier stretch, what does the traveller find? 0.11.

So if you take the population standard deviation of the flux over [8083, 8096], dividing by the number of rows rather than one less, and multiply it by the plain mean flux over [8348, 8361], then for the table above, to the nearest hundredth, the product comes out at 0.01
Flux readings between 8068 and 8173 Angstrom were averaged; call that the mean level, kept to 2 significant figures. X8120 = 0.85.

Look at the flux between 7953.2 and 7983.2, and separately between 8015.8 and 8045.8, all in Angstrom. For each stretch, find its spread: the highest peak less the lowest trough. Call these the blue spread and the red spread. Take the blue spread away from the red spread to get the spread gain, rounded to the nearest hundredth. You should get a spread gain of -0.01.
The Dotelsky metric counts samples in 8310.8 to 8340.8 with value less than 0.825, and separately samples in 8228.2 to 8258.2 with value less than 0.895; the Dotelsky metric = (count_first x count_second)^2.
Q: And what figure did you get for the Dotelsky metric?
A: 256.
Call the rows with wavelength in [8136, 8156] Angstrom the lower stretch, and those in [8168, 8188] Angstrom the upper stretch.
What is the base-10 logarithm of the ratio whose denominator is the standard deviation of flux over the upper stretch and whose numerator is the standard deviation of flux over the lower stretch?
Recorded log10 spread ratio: -0.69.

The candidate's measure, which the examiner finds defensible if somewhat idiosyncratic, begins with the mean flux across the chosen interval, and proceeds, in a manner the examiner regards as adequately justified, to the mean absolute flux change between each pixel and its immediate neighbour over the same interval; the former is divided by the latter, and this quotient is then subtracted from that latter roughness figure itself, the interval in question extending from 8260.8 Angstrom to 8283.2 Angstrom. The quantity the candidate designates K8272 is -94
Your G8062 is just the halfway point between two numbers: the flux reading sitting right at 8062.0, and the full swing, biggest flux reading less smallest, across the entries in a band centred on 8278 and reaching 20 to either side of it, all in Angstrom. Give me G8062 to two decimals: 0.57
